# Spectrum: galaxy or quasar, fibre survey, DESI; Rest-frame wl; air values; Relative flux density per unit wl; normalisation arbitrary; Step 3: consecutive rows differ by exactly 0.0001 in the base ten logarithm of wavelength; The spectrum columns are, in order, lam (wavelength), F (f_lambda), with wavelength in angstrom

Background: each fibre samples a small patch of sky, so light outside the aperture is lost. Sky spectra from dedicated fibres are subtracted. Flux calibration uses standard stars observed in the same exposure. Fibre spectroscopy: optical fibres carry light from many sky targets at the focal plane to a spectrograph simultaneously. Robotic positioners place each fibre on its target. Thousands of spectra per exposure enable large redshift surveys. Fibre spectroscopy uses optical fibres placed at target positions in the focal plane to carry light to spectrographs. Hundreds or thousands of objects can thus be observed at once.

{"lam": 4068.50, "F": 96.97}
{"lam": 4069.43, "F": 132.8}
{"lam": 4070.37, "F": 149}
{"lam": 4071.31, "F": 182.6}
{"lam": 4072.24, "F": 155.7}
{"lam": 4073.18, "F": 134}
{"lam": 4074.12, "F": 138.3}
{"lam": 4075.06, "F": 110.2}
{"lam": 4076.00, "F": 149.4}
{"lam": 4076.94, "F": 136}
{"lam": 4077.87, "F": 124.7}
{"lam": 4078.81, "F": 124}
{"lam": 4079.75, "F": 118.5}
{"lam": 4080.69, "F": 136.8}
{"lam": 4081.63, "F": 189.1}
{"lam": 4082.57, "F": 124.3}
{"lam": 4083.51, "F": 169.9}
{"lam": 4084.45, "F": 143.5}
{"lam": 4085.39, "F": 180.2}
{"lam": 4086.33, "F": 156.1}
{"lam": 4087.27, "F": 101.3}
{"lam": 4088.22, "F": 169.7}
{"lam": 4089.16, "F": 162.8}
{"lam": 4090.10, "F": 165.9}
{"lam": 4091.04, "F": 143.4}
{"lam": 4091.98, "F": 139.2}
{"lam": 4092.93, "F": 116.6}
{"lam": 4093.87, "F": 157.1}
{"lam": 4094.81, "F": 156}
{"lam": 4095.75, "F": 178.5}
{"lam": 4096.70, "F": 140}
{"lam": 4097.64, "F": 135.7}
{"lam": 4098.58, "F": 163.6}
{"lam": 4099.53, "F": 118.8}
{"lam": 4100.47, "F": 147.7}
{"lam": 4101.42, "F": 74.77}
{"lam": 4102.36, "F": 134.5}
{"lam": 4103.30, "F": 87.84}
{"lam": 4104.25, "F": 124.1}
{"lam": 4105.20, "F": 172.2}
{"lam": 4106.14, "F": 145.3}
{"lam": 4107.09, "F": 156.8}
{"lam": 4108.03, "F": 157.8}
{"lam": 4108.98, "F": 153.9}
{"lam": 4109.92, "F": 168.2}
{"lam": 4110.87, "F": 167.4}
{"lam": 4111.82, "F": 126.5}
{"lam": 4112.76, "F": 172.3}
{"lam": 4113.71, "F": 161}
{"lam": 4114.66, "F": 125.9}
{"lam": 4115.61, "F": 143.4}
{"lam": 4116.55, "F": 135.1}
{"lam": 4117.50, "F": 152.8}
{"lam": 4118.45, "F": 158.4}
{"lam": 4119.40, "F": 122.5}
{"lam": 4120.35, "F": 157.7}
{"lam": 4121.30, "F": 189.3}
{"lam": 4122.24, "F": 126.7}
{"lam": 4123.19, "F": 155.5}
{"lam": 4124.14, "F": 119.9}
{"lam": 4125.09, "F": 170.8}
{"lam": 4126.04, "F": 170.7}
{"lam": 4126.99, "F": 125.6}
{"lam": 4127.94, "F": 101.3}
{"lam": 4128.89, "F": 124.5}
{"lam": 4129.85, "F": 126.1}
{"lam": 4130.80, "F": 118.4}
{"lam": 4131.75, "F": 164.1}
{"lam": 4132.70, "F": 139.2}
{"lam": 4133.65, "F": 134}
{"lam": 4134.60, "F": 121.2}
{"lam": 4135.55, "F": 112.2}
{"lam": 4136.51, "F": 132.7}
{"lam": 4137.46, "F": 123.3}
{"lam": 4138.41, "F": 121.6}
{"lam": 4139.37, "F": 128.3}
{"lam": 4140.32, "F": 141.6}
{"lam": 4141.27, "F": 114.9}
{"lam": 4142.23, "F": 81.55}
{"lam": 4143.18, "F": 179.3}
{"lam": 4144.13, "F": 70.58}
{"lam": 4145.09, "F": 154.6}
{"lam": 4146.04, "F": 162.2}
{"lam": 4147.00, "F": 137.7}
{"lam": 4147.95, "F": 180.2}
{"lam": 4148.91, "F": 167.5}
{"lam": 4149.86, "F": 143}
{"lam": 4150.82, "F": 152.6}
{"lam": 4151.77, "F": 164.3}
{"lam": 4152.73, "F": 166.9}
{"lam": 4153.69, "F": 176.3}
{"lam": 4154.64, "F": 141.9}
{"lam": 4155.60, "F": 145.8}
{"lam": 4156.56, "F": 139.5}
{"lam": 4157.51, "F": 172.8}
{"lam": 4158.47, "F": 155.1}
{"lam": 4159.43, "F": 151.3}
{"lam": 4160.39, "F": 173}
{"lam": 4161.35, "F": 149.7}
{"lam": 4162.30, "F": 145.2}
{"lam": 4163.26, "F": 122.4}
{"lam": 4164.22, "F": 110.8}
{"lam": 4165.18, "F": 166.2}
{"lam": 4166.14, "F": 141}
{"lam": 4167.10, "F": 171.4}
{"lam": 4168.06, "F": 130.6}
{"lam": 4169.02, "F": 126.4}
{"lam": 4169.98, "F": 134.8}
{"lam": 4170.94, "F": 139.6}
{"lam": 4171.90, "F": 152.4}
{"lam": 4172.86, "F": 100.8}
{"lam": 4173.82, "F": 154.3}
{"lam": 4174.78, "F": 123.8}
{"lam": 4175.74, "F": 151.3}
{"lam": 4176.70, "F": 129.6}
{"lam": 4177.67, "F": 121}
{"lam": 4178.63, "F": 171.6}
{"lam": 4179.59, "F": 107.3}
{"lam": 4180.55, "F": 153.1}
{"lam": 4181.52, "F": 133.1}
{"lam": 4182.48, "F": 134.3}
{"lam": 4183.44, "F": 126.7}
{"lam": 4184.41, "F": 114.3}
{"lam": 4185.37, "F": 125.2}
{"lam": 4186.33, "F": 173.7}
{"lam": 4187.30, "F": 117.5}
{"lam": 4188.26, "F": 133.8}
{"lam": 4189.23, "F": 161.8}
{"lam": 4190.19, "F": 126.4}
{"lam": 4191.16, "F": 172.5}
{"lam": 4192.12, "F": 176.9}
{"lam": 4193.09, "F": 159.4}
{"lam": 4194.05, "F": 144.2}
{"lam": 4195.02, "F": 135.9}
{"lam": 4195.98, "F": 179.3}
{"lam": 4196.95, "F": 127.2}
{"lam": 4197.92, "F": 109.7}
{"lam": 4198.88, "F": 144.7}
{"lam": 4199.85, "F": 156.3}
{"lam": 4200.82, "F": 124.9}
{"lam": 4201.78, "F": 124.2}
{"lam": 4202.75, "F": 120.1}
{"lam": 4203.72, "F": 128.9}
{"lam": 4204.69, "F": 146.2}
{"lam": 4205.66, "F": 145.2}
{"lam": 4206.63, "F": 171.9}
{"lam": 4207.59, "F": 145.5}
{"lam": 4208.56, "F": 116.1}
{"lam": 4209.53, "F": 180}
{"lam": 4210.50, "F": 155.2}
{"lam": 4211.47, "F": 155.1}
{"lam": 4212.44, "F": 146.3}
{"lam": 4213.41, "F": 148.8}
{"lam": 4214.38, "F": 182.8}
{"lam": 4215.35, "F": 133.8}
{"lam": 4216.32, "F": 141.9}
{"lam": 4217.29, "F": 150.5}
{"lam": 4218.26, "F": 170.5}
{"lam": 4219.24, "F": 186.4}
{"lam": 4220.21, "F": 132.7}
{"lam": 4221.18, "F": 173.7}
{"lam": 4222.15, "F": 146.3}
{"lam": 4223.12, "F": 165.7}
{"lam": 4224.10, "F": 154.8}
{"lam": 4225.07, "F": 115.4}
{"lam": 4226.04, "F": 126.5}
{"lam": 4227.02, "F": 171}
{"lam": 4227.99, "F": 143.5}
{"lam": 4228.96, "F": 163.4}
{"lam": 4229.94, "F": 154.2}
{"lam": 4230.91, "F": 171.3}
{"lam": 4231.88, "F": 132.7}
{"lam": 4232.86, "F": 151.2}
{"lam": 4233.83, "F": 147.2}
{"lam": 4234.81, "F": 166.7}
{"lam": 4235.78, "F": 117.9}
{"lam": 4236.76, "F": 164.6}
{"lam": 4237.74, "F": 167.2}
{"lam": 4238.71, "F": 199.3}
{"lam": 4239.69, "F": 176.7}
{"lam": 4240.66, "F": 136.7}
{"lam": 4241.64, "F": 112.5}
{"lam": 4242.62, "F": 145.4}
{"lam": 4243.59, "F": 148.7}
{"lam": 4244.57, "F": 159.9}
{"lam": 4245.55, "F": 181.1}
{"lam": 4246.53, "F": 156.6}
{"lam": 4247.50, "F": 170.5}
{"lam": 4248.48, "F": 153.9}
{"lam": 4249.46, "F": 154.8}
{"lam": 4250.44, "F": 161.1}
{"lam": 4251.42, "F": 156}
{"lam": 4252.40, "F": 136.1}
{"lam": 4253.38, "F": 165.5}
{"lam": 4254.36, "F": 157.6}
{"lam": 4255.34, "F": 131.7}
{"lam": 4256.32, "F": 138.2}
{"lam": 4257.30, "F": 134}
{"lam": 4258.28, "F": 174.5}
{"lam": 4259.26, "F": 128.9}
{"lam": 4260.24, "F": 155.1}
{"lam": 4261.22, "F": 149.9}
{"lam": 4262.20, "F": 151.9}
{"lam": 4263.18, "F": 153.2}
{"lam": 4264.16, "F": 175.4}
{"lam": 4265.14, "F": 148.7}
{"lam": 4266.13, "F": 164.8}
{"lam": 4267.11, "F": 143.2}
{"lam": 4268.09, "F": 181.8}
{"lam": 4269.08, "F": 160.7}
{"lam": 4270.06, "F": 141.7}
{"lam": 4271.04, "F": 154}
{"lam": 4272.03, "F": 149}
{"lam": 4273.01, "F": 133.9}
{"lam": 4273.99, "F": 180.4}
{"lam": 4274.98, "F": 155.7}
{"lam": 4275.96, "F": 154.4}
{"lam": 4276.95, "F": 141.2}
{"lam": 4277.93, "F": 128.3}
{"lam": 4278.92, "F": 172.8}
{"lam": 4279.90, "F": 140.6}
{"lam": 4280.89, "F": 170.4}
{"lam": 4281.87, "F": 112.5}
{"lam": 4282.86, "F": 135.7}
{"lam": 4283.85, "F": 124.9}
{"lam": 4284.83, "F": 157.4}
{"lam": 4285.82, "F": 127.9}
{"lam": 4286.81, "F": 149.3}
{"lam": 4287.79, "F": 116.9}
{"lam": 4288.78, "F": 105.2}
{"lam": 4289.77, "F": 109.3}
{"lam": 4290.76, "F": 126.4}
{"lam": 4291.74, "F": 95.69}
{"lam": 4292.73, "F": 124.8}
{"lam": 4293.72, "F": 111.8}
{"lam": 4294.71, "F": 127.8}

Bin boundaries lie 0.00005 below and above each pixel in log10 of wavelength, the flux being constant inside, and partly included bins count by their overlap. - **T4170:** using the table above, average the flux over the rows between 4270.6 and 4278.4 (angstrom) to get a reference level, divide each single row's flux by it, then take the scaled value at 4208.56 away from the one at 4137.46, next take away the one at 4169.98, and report -0.85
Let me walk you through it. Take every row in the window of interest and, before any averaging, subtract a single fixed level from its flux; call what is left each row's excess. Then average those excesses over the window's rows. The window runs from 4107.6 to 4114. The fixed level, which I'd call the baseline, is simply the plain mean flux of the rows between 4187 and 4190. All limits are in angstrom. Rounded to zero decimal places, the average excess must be 20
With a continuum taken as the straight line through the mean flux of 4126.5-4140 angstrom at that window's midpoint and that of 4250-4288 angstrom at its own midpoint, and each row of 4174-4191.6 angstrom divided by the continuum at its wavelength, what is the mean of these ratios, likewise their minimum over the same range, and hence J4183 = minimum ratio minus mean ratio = -0.22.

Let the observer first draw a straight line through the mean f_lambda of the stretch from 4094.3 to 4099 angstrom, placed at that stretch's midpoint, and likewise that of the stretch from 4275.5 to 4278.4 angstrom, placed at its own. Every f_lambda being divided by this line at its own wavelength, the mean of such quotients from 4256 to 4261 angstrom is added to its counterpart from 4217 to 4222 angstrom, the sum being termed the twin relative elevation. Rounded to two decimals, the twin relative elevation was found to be 2.14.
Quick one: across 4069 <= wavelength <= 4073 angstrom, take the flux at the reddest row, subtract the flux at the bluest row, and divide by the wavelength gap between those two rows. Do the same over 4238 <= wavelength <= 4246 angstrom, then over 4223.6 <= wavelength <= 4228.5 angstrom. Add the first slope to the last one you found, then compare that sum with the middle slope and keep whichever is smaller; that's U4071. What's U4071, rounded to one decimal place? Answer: -2.7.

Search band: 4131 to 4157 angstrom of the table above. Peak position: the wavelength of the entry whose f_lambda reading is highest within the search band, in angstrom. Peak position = 4147.95 angstrom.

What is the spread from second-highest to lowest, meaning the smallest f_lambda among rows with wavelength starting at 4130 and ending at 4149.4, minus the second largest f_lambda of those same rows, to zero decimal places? -109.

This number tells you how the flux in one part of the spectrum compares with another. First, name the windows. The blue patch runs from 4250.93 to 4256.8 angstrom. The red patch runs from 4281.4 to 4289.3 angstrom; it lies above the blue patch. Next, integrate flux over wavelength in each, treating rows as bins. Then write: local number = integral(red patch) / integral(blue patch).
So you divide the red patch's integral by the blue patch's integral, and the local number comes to 1.17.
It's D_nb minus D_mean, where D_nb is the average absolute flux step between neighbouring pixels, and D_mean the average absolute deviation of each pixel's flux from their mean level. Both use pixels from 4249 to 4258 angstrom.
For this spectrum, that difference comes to 1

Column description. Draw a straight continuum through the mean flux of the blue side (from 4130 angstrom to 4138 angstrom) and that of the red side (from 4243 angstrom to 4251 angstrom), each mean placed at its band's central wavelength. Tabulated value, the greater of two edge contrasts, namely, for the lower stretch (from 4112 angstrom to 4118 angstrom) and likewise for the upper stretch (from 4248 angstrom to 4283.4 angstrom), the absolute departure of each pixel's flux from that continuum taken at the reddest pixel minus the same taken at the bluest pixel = 27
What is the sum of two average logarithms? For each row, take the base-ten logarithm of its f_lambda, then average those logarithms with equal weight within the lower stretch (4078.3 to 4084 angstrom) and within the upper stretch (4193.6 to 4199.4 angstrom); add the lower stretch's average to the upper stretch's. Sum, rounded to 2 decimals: 4.29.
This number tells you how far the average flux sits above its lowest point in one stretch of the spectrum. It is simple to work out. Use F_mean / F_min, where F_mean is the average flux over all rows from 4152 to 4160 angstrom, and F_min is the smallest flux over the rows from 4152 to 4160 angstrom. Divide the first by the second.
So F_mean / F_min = 1.12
